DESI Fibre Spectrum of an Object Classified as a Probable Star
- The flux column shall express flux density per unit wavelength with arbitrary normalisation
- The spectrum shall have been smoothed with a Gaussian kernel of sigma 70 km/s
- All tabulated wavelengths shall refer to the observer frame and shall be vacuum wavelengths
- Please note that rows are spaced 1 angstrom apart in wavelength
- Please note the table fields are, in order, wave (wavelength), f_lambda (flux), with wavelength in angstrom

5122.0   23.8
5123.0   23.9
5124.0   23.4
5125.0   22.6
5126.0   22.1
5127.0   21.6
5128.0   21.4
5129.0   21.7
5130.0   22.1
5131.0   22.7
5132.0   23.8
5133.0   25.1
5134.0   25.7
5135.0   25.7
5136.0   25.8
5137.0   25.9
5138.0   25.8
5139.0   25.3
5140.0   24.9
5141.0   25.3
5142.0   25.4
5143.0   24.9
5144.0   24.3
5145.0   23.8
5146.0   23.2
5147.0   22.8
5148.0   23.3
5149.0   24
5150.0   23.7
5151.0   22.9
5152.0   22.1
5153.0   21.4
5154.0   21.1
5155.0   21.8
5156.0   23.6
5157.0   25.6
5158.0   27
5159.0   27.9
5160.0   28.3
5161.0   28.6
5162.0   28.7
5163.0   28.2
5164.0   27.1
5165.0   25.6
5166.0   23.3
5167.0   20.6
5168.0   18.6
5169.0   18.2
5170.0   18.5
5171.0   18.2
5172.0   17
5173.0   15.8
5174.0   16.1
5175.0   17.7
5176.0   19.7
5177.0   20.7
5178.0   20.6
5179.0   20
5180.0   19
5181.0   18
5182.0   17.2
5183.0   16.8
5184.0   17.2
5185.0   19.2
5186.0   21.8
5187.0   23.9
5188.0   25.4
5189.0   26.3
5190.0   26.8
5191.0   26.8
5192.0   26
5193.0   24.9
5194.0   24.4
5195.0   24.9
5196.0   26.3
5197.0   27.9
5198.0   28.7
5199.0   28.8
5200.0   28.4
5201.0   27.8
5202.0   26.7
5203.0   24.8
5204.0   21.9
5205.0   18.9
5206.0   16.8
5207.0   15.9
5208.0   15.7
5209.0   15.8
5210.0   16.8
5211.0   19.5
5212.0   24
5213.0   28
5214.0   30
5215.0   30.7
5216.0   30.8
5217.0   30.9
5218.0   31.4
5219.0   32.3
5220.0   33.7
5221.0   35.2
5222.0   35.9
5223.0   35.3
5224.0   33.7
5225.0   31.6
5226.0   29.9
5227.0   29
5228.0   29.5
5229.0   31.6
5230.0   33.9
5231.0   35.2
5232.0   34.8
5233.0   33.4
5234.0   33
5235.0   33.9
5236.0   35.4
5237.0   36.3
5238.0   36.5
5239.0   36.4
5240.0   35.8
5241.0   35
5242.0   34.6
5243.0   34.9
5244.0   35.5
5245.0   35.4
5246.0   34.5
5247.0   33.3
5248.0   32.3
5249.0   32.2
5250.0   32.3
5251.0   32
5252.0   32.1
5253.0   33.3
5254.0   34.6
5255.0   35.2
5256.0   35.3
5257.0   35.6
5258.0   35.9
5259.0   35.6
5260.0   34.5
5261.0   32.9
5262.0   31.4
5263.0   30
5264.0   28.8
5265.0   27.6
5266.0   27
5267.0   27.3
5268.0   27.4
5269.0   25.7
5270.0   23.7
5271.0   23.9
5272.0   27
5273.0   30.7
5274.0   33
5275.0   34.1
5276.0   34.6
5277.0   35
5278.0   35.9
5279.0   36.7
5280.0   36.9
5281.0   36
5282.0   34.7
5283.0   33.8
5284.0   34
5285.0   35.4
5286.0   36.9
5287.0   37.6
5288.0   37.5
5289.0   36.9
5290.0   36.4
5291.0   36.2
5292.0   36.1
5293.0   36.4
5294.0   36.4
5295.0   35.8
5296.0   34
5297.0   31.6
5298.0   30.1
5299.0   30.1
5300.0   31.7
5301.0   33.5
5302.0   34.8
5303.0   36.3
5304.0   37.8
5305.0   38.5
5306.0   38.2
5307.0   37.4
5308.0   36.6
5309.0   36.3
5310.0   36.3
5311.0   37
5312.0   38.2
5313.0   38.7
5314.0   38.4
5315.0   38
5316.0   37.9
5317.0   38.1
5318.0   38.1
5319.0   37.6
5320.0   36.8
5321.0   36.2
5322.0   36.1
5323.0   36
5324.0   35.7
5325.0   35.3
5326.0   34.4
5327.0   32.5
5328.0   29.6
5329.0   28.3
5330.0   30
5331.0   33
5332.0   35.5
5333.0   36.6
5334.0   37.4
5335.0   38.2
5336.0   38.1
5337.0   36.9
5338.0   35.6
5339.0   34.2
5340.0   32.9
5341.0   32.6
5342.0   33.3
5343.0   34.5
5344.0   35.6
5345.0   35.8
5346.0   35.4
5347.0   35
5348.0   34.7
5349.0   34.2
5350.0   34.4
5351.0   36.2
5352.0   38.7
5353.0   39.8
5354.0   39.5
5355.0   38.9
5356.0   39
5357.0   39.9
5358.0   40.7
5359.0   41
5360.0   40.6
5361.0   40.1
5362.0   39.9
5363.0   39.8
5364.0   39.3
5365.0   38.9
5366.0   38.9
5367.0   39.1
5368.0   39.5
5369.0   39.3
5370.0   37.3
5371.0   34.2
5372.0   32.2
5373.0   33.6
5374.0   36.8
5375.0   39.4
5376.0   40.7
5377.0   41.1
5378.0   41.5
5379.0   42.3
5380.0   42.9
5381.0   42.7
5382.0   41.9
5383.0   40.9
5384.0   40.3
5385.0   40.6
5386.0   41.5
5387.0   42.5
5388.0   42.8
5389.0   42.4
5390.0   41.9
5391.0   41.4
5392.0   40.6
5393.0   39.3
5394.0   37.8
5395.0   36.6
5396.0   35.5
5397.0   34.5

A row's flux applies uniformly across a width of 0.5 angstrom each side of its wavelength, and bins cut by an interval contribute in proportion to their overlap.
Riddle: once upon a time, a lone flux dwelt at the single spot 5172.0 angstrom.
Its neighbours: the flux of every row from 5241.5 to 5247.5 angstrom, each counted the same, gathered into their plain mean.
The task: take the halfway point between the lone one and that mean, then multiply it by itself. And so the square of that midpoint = 668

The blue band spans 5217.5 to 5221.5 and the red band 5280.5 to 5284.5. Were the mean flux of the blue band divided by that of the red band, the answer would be 0.96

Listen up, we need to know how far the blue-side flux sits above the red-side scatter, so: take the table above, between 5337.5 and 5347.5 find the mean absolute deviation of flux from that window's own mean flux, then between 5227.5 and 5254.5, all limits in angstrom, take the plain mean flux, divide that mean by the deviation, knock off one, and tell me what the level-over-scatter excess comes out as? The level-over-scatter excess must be 33.3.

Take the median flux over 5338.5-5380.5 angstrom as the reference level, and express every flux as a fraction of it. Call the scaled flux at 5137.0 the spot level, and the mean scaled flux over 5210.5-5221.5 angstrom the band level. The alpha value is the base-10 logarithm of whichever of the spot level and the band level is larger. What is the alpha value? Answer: -0.117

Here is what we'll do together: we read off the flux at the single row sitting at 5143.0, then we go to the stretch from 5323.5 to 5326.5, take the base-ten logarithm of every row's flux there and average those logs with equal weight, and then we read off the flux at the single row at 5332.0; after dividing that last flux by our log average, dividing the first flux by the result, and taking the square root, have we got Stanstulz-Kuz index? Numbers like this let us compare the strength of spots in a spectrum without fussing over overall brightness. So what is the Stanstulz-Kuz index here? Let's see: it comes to 1.04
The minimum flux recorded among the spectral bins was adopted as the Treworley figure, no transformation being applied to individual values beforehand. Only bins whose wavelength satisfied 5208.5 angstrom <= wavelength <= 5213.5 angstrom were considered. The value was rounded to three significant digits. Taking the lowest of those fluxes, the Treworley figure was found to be 15.8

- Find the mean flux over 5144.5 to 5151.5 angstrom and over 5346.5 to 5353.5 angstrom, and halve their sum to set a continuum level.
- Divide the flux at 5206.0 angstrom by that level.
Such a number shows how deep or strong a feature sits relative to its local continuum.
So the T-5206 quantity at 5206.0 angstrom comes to 0.564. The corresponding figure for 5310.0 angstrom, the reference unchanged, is 1.220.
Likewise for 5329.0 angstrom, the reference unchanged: 0.951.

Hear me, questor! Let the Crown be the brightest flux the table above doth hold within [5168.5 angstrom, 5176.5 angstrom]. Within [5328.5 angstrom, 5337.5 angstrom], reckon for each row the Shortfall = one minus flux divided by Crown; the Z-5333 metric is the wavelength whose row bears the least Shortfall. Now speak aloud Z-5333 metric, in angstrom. 5335.0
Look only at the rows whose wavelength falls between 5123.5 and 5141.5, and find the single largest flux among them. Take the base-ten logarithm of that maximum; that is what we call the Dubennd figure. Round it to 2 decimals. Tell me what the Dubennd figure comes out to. 1.41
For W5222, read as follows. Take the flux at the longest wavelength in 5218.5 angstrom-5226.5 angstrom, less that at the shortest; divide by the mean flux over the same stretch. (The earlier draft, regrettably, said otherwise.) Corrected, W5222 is -0.072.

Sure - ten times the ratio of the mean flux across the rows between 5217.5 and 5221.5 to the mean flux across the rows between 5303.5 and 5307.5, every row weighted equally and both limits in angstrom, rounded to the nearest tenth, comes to 8.7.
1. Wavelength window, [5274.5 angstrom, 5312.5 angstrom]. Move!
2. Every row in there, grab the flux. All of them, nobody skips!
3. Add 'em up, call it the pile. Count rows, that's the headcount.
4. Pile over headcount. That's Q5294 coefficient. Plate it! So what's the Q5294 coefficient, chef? 35.6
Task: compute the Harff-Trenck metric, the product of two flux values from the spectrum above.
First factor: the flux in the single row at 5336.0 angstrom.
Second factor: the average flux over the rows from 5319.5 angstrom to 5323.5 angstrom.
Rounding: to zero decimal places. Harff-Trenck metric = 1382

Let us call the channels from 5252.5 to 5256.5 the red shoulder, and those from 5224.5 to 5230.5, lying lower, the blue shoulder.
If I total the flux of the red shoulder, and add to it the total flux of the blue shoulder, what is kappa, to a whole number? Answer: 324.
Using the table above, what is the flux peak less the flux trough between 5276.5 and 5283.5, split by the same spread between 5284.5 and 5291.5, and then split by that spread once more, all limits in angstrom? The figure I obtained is 0.64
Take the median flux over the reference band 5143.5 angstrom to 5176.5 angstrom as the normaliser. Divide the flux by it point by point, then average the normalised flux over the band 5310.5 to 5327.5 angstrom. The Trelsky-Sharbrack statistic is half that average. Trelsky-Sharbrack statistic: 0.79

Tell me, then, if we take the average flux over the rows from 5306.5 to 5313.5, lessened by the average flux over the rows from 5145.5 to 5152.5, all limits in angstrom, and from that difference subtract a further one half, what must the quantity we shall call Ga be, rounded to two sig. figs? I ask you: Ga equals 14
